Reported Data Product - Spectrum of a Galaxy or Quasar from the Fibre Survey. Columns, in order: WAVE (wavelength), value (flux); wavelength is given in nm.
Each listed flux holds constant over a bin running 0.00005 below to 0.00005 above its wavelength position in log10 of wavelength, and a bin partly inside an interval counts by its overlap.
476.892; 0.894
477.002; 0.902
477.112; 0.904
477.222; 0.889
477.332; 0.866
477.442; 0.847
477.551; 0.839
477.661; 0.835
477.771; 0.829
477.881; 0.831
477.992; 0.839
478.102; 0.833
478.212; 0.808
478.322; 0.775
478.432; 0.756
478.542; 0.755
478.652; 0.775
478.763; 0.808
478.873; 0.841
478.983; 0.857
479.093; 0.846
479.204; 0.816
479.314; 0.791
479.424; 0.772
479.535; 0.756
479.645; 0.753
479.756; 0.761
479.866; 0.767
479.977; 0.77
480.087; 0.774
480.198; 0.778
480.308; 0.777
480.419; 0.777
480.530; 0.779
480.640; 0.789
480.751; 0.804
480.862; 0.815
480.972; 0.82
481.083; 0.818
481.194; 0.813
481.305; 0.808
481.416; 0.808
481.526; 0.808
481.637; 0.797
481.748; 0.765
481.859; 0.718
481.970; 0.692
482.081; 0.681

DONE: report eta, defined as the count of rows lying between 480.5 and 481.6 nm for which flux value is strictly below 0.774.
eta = 0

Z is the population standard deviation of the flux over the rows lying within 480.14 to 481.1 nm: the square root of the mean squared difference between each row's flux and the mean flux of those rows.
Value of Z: 0.018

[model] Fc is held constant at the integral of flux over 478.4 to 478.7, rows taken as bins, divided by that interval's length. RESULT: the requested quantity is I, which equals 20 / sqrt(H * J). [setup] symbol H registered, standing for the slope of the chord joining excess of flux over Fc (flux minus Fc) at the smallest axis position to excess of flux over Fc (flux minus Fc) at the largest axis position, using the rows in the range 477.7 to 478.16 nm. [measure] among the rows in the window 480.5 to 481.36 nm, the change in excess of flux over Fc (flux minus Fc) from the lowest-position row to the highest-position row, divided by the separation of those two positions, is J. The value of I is 941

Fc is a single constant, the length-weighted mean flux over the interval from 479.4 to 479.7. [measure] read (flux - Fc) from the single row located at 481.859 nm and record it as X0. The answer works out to -0.04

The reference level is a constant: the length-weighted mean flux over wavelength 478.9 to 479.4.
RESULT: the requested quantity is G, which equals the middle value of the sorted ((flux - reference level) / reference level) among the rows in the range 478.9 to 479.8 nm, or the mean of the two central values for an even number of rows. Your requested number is -0.054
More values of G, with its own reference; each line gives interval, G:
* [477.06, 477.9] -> 0.021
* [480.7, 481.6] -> -0.019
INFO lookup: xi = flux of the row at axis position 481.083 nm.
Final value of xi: 0.818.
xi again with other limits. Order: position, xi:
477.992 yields 0.839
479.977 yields 0.77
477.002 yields 0.902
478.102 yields 0.833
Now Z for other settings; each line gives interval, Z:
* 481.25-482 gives 0.045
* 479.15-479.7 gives 0.023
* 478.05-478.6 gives 0.031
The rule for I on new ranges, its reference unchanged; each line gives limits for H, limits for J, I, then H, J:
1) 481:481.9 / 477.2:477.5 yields 128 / -0.13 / -0.2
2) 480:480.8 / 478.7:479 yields 199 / 0.05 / 0.2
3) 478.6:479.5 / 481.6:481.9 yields 538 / 0.00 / -0.4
